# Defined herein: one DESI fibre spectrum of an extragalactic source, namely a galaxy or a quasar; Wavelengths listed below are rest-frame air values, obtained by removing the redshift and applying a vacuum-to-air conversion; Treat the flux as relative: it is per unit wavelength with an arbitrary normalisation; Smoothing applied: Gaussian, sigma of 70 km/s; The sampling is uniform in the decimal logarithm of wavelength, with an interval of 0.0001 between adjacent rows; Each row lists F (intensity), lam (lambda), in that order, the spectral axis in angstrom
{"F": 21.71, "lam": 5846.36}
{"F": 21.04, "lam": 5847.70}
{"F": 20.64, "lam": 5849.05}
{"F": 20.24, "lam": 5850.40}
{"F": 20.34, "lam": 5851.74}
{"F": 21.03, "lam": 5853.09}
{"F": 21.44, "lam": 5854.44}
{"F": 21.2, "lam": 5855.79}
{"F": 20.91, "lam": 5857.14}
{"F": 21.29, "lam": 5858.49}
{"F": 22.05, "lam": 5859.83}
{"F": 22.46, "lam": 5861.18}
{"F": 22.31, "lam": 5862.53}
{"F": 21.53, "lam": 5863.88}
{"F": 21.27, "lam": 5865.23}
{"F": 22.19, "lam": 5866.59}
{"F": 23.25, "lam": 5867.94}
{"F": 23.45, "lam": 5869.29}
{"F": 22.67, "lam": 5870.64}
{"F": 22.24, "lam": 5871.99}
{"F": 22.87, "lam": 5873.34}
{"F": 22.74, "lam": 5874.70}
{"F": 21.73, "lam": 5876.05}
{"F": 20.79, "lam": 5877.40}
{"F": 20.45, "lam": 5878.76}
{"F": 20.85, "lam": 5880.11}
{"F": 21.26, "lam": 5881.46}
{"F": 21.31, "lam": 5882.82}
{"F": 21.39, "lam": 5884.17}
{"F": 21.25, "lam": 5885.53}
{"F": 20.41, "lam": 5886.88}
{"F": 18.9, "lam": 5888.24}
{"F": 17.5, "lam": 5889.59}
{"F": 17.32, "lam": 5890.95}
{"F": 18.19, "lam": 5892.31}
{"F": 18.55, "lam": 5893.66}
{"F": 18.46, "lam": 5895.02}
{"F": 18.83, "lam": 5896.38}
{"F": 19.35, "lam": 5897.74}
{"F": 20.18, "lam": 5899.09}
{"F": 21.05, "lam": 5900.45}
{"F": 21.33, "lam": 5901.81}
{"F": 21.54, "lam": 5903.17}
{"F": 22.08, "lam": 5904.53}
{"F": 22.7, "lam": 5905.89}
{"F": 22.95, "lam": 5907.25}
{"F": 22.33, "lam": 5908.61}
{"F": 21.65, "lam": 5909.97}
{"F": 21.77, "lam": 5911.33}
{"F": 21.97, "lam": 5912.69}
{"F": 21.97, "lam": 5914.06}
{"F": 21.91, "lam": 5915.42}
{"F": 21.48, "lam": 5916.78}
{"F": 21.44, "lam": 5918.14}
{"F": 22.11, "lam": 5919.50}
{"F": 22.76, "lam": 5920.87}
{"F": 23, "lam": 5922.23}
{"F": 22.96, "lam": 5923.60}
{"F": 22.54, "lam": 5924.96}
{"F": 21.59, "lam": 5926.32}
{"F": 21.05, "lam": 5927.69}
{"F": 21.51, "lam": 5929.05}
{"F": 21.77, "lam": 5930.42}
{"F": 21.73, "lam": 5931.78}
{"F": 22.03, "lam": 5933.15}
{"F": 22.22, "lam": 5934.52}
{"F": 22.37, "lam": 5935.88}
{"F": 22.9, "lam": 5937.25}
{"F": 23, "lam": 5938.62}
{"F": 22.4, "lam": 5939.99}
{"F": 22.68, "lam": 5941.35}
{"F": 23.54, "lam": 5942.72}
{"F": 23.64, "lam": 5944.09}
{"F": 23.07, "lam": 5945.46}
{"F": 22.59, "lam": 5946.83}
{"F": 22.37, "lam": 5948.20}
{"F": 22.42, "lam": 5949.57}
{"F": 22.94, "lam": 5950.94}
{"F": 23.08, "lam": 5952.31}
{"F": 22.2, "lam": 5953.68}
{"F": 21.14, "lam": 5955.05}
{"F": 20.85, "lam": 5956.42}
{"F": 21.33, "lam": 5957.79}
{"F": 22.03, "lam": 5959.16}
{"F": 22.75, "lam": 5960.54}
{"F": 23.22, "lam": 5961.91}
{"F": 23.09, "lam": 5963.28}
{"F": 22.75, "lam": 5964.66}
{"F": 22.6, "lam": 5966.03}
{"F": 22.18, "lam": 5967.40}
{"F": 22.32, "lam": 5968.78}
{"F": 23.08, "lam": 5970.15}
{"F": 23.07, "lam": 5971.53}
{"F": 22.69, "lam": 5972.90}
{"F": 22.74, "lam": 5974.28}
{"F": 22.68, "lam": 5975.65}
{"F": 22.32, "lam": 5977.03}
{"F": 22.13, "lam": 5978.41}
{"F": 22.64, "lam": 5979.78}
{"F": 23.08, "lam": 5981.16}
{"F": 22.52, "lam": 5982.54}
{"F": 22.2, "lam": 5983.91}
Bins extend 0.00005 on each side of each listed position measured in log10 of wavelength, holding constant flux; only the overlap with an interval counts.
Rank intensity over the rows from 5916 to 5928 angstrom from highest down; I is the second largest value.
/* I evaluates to 22.96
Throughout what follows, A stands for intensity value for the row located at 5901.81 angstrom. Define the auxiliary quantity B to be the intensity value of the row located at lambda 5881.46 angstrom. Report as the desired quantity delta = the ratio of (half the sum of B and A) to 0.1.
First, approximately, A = 21.33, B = 21.26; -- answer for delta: 213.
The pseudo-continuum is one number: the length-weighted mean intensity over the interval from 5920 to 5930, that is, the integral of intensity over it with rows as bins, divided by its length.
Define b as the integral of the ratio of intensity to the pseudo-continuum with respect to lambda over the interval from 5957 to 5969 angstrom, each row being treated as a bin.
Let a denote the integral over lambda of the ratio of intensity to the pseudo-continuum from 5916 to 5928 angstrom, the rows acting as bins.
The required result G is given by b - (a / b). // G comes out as 11.2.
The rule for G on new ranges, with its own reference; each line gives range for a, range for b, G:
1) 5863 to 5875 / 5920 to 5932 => 11.0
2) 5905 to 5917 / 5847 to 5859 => 10.3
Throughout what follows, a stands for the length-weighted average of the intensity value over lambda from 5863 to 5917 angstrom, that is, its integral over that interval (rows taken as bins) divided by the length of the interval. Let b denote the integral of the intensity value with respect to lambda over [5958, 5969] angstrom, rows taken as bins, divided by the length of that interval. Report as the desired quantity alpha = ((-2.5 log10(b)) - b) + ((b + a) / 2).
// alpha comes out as -4.1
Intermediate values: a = 21.1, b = 22.6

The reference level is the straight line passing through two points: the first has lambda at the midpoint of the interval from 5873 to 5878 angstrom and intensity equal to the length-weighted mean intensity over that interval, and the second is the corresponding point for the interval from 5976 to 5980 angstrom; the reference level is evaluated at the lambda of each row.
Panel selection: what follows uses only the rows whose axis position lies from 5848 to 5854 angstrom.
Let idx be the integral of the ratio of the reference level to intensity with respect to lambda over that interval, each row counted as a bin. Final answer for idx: 6.4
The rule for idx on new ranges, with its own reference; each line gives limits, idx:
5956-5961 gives 5.1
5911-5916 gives 5.0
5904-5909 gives 4.9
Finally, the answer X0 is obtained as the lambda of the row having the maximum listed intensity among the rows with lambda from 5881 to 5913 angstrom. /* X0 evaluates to 5907.25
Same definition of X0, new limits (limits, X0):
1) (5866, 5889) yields 5869.29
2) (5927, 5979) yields 5944.09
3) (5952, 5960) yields 5952.31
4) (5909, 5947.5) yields 5944.09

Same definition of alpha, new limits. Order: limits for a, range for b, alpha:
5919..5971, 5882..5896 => -1.7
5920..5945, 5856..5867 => -3.0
